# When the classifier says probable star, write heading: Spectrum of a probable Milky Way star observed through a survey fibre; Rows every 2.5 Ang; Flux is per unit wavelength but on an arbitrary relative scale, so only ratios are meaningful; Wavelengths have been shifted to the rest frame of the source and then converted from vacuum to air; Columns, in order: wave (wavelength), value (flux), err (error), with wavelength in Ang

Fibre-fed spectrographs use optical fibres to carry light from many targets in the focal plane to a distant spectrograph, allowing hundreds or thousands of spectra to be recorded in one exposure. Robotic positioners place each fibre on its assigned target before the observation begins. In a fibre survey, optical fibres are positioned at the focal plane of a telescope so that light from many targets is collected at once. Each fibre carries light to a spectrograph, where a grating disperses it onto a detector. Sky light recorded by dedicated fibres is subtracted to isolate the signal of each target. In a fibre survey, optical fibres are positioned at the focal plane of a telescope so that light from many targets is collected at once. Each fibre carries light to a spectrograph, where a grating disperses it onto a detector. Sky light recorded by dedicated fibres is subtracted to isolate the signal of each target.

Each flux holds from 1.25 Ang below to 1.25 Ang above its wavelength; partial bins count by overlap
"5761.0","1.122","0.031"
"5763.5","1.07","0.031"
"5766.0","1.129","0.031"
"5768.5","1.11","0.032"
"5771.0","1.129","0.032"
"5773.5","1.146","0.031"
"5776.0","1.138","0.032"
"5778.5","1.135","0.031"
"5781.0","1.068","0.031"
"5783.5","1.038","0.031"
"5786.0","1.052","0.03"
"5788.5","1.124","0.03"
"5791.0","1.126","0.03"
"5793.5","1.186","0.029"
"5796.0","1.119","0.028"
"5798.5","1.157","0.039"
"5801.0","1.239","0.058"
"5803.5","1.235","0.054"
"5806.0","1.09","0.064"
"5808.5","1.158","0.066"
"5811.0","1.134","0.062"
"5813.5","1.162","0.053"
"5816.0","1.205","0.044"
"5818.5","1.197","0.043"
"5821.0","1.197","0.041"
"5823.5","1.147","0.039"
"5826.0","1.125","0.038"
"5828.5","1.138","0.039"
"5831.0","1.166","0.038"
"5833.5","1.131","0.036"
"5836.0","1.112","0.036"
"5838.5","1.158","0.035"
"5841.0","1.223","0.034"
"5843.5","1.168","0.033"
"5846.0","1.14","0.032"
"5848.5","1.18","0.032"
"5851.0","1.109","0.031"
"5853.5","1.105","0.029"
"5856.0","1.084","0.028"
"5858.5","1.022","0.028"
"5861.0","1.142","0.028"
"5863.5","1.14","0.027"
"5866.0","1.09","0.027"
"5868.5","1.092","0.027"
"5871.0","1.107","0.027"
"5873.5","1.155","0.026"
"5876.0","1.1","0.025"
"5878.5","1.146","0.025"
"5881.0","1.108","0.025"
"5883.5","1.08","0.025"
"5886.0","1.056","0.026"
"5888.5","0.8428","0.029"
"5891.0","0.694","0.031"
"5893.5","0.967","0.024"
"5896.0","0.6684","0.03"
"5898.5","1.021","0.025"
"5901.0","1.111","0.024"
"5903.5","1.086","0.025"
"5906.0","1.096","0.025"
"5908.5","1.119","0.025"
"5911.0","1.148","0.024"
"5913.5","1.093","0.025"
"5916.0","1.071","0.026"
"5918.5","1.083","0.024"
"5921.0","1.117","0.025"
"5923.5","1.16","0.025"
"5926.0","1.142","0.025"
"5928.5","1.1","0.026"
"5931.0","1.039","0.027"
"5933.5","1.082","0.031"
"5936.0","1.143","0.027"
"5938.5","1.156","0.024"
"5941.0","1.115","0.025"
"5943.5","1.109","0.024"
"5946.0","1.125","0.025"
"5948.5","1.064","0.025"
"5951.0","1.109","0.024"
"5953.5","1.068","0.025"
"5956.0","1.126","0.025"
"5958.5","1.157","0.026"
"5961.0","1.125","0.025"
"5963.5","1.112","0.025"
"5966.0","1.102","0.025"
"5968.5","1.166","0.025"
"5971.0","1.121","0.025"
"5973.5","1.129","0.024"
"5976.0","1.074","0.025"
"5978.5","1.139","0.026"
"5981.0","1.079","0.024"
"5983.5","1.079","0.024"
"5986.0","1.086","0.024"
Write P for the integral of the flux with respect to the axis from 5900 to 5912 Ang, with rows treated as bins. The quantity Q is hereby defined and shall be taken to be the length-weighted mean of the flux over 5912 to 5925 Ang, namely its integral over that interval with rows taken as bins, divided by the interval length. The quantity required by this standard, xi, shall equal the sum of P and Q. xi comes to 14.4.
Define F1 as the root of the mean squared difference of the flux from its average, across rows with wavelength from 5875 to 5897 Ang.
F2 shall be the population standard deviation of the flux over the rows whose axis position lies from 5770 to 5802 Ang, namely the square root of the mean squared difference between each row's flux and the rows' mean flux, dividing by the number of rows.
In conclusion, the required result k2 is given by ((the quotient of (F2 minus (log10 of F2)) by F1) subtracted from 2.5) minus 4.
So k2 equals -9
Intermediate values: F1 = 0.17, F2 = 0.052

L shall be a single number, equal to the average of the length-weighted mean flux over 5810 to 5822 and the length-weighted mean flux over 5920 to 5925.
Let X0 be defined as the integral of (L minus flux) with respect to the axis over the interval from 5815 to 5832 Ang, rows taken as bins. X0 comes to -0.1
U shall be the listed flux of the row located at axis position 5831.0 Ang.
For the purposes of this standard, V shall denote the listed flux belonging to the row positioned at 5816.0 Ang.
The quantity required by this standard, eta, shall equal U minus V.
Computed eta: -0.04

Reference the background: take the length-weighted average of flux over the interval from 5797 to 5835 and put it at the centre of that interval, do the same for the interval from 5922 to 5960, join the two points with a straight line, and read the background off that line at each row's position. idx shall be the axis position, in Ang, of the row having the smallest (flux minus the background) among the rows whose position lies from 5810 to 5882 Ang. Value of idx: 5858.5 Ang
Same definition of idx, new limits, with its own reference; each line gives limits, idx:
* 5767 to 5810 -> 5783.5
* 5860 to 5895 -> 5891.0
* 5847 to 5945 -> 5896.0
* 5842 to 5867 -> 5858.5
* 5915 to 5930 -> 5916.0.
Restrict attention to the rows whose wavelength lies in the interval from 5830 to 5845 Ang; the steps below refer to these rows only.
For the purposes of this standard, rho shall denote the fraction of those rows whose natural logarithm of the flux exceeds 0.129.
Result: 0.67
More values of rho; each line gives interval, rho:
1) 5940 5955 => 0.00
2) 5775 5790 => 0.17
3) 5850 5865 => 0.33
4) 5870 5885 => 0.33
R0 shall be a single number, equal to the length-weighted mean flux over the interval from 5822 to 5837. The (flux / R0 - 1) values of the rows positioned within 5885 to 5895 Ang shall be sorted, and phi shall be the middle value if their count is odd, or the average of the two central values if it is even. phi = -0.20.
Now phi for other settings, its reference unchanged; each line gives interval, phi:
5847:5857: -0.03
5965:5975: -0.01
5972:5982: -0.03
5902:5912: -0.03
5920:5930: -0.01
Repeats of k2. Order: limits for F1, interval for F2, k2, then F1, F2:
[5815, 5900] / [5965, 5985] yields -14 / 0.12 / 0.031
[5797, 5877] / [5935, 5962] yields -35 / 0.05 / 0.029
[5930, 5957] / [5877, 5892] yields -29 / 0.03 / 0.163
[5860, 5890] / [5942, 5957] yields -22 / 0.08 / 0.025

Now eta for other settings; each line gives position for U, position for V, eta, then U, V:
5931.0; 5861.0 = -0.10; 1.039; 1.142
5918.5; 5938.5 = -0.07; 1.083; 1.156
